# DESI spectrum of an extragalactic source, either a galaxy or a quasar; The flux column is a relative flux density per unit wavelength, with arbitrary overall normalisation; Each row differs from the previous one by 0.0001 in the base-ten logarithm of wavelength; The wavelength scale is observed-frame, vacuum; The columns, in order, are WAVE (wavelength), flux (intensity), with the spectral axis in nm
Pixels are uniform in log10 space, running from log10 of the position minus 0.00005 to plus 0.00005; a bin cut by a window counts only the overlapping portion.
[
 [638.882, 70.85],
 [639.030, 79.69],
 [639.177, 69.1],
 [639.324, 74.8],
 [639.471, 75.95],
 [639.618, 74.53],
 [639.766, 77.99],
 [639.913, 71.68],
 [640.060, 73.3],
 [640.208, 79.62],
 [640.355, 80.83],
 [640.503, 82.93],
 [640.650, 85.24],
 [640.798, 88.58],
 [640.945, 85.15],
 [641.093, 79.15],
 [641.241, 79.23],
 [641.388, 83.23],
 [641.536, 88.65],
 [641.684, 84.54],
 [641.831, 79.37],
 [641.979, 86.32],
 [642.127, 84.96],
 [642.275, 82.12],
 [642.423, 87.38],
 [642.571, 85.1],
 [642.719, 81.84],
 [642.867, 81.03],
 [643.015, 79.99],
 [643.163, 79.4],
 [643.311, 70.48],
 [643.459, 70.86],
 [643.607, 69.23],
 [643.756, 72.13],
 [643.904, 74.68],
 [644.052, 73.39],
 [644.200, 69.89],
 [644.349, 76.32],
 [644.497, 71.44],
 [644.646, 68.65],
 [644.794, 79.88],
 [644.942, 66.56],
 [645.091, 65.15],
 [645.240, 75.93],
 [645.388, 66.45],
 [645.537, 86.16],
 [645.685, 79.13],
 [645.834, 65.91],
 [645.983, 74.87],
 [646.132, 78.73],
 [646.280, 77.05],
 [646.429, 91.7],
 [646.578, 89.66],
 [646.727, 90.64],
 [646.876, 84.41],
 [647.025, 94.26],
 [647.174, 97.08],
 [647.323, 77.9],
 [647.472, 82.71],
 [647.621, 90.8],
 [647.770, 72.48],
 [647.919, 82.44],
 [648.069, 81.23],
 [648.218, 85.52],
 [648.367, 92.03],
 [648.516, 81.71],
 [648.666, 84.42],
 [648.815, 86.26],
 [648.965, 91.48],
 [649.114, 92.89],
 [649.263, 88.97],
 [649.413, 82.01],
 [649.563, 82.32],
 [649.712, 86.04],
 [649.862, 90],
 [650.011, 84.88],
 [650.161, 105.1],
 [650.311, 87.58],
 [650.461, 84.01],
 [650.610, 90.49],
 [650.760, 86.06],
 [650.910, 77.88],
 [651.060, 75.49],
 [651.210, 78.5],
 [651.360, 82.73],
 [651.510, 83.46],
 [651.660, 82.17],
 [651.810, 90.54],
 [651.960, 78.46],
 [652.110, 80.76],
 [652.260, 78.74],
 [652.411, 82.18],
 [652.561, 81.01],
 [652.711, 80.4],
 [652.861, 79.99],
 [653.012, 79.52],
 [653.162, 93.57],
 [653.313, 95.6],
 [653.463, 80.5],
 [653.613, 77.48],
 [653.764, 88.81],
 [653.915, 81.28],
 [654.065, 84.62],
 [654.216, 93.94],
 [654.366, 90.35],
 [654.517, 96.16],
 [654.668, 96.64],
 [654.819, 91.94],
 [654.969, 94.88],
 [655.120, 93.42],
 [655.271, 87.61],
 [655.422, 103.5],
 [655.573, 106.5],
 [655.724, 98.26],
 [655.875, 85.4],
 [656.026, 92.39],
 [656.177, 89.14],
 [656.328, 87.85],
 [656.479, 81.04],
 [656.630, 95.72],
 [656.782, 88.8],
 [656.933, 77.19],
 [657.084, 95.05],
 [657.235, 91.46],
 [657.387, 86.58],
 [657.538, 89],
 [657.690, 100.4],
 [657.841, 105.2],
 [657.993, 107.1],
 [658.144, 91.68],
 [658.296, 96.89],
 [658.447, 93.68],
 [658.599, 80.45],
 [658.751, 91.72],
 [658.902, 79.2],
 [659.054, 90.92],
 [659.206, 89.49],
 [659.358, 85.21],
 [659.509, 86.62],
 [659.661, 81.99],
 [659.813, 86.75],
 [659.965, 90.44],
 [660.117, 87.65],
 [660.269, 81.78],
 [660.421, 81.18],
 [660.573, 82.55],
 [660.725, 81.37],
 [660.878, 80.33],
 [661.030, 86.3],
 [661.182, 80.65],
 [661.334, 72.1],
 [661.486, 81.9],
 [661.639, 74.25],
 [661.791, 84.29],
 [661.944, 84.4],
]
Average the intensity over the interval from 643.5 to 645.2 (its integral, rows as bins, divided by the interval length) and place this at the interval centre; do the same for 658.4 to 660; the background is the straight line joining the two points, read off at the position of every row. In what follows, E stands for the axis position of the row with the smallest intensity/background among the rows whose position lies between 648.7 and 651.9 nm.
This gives 651.060 nm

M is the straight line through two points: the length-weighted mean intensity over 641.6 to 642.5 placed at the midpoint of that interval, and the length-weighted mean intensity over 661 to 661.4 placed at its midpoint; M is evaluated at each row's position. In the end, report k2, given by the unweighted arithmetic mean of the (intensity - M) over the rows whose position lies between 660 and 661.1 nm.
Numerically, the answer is 4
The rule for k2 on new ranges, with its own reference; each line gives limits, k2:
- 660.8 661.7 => 0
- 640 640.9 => -3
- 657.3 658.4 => 17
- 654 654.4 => 9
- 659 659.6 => 8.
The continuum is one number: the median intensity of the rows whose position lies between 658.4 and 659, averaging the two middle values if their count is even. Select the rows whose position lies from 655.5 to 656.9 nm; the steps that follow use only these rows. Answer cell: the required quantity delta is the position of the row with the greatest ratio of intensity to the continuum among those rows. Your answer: 655.573 nm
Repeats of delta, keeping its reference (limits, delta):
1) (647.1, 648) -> 647.174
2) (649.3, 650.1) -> 649.862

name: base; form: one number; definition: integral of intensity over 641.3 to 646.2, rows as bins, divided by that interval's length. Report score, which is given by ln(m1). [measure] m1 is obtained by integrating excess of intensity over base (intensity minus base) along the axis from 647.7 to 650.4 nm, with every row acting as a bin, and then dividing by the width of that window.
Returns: 2.26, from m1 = 10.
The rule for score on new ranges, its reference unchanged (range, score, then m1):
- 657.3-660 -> 2.62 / 14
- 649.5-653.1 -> 1.91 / 7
